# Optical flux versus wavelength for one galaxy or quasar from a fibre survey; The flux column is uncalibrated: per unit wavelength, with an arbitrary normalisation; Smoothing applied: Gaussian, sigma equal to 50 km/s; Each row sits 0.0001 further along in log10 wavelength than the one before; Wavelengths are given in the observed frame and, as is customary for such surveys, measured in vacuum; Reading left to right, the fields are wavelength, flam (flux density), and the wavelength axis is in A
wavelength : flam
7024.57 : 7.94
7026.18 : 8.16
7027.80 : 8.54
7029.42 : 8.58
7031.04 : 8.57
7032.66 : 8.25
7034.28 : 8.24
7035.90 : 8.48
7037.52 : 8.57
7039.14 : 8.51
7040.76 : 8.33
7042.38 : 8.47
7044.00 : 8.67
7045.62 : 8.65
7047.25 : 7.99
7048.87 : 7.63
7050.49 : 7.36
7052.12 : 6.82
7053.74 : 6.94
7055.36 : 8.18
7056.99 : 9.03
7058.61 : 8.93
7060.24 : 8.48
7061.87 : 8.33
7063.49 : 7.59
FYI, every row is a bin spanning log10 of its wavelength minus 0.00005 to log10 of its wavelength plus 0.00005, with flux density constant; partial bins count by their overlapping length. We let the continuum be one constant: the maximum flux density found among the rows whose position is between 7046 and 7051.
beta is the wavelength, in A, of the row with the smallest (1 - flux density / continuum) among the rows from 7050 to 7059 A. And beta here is 7056.99 A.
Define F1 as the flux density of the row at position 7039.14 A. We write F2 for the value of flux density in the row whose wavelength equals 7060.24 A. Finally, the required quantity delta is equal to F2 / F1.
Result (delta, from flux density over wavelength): 1.00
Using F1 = 8.51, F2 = 8.48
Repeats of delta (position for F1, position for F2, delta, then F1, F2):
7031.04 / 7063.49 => 0.89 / 8.57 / 7.59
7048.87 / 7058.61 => 1.17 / 7.63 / 8.93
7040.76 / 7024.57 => 0.95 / 8.33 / 7.94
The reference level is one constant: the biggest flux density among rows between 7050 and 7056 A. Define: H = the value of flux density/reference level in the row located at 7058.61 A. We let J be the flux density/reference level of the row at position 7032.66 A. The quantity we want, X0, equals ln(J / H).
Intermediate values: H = 1.09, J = 1.01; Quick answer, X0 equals -0.079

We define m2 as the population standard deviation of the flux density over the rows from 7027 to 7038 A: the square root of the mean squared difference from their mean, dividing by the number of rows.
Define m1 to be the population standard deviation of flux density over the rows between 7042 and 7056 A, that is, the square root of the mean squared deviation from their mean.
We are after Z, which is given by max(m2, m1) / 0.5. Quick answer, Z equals 1.3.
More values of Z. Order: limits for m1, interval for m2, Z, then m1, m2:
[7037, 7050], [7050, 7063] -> 1.6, 0.34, 0.81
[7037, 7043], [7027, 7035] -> 0.3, 0.09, 0.16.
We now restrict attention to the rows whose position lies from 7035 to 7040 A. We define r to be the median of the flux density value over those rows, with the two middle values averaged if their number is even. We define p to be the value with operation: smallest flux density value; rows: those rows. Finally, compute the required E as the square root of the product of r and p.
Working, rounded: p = 8.48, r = 8.51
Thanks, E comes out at 8.49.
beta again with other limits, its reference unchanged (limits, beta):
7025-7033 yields 7029.42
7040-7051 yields 7044.00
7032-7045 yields 7044.00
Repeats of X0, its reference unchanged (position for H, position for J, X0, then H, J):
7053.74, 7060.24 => 0.200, 0.85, 1.04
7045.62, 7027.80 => -0.013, 1.06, 1.04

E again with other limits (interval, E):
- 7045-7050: 7.81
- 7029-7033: 8.41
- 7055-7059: 8.55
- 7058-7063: 8.40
